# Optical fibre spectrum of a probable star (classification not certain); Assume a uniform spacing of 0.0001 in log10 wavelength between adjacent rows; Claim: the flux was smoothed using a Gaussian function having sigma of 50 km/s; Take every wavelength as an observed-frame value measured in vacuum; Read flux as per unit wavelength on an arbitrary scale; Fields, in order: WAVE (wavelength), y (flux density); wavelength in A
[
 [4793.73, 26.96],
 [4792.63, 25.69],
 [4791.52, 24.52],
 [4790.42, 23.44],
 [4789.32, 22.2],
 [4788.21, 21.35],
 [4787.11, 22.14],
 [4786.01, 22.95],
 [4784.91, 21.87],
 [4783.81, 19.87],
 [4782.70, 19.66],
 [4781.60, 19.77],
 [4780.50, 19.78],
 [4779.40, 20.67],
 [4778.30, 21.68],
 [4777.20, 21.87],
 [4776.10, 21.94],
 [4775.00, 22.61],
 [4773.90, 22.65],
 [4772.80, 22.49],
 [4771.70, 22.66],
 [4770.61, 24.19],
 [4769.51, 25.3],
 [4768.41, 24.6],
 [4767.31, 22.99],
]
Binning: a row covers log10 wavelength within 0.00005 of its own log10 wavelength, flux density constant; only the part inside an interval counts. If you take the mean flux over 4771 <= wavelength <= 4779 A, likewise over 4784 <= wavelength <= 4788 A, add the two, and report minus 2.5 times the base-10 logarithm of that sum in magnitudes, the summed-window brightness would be -4.12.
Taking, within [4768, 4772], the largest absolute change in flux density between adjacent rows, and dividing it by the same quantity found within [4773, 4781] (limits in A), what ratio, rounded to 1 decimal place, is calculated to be 1.5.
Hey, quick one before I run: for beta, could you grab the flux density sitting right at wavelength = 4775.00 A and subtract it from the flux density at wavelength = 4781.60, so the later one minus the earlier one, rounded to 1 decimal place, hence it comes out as -2.8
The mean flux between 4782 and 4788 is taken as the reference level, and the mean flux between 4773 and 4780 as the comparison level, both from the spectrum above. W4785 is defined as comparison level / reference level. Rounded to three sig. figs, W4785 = 1.03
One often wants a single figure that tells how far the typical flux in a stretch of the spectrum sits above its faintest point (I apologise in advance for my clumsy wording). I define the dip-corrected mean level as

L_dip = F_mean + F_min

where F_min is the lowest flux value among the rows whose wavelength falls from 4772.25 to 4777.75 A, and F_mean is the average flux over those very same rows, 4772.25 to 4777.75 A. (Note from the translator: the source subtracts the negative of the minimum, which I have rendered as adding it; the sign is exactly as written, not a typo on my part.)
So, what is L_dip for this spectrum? 44.2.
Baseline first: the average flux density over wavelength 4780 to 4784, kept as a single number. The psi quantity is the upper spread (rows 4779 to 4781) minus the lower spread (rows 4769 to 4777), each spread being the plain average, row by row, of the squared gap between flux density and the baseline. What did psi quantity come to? -12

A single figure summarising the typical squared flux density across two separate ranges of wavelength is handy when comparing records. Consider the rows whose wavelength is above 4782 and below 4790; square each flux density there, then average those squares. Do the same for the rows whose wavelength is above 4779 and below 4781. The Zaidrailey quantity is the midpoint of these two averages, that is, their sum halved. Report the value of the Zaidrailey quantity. 435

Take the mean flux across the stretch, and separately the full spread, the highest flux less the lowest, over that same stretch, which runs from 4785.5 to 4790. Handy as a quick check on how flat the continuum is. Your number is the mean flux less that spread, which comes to 20.6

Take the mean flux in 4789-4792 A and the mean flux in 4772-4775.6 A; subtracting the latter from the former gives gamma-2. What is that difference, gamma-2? 1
